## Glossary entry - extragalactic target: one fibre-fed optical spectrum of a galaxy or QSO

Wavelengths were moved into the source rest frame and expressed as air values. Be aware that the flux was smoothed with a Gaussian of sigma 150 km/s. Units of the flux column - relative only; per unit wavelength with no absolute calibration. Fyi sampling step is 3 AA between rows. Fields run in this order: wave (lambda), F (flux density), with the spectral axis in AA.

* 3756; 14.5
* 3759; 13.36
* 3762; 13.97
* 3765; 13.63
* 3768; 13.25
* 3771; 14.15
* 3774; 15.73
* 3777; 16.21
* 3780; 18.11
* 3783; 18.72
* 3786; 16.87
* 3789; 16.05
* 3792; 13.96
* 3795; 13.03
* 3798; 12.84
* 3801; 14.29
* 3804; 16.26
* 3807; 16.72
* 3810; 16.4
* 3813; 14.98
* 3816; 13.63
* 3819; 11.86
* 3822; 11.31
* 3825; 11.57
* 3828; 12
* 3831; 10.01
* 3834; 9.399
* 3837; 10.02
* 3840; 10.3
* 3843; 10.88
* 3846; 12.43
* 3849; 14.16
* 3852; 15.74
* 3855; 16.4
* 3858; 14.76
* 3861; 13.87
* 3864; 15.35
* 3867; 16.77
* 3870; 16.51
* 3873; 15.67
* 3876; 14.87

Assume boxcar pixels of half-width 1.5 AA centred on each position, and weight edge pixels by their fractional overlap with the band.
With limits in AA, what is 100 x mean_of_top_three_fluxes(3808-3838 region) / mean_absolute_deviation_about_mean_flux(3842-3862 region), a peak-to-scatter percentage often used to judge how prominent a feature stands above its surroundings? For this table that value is 1067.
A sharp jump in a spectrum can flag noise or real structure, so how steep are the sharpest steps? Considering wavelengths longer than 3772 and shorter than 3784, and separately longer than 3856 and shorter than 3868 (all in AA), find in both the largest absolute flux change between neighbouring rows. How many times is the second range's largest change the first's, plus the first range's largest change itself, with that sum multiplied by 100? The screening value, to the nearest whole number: 268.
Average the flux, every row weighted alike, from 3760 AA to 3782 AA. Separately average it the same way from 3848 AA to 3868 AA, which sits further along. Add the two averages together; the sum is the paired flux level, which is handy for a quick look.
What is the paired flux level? 30.3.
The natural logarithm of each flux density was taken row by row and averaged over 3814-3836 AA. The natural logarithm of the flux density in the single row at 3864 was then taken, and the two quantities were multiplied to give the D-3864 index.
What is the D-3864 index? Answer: 6.6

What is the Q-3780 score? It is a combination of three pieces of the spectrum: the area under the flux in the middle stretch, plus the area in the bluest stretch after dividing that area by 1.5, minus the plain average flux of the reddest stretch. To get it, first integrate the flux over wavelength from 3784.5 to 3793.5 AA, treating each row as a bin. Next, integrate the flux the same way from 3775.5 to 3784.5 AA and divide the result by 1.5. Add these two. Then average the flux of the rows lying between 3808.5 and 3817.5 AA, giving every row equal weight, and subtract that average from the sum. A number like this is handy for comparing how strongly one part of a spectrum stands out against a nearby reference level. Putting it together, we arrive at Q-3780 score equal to 232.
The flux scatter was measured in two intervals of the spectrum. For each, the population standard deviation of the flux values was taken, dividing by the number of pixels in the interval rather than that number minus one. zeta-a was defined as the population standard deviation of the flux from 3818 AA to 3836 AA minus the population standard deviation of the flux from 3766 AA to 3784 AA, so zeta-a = -1.0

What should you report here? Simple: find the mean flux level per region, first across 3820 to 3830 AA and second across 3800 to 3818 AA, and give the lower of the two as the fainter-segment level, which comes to 11.6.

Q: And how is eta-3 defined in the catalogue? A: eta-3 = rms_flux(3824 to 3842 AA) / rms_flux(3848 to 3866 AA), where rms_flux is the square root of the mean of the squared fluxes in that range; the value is 0.7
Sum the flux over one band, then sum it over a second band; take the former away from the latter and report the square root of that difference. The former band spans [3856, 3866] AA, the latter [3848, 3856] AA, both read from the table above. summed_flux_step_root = 1.52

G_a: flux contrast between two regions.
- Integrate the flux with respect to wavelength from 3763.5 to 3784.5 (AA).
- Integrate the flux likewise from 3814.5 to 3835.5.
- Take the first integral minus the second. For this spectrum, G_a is 90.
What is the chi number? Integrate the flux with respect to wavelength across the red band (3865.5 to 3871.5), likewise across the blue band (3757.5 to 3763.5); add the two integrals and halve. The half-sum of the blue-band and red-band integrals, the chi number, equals 91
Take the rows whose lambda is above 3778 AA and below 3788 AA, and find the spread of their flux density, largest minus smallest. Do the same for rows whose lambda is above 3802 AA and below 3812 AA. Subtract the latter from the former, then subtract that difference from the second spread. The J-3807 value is -0.9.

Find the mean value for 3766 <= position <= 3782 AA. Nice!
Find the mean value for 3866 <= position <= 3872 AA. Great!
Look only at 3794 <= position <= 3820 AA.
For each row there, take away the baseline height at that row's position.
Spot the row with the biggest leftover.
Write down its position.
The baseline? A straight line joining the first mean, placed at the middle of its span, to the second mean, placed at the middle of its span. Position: 3807 AA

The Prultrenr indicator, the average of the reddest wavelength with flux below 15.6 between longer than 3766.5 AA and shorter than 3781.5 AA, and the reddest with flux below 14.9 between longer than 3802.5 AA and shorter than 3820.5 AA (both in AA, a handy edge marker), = 3795.0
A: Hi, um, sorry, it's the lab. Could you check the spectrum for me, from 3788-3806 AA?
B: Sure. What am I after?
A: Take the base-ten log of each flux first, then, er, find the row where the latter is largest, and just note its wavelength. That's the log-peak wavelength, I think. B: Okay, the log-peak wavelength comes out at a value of 3804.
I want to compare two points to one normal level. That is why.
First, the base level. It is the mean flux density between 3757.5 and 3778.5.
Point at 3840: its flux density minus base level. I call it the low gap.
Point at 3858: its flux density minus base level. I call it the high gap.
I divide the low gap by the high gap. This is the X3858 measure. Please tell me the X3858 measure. -9.3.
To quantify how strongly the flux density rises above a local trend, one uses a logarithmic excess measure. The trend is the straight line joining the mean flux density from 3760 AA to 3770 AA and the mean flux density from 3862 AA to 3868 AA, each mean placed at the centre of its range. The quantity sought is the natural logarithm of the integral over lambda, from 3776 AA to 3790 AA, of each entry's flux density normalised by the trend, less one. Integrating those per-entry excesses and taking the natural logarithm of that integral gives 1.2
